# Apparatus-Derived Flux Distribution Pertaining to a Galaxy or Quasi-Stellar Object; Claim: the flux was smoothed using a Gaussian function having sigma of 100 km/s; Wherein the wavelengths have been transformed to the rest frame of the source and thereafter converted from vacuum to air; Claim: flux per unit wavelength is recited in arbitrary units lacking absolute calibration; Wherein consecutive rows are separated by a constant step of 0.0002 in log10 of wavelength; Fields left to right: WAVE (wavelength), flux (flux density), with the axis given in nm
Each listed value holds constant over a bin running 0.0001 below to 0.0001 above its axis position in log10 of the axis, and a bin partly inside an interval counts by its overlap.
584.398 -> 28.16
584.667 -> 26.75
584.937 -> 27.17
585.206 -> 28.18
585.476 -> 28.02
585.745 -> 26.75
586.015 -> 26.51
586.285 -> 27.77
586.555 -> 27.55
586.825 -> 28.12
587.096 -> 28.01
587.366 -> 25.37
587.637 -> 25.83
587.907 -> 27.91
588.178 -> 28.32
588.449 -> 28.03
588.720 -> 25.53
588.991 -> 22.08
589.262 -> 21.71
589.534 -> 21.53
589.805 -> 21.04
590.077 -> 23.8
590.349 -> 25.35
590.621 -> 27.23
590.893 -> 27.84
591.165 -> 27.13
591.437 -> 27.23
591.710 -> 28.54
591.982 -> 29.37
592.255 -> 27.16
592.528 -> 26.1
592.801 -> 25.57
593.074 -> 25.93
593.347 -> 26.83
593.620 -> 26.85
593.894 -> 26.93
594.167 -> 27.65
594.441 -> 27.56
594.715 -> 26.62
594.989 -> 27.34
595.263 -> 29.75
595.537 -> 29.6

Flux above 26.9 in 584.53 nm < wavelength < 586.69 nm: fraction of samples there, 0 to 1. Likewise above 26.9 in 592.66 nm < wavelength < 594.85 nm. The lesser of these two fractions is 0.4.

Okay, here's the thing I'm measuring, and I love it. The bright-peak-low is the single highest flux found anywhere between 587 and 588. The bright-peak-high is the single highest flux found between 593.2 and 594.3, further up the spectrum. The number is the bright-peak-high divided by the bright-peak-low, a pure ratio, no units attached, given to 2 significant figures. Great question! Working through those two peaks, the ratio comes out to 0.99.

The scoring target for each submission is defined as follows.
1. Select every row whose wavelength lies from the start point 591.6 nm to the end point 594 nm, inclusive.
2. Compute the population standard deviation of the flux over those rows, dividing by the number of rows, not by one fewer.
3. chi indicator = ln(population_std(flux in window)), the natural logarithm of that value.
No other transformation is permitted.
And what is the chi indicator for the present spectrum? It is 0.1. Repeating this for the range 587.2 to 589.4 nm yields 0.9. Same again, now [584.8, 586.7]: -0.5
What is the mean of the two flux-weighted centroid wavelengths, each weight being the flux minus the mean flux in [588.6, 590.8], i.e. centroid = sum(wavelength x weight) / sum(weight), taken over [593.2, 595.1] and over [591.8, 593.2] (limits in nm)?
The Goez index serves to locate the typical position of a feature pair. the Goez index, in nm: 593.29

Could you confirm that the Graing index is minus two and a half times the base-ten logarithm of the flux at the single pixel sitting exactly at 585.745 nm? -3.57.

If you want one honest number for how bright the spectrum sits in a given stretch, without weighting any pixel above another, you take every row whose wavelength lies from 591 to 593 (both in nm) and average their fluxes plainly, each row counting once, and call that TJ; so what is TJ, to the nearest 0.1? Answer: 27.3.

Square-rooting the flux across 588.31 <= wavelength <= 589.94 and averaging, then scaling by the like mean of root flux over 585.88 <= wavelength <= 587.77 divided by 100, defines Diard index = 0.251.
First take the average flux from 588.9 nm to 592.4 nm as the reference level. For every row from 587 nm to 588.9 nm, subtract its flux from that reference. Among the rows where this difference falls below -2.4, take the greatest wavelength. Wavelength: 588.449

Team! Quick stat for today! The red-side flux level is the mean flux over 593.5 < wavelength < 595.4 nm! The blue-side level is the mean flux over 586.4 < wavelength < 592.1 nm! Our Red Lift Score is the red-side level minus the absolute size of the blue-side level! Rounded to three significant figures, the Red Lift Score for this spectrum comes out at 1.46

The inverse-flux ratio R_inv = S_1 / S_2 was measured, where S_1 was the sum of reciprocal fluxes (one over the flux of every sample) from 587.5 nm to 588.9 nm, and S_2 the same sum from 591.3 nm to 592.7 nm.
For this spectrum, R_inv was 1.02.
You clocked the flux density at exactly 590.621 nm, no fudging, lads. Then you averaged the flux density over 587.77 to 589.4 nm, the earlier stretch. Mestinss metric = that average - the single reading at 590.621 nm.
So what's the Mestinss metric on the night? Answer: -1.6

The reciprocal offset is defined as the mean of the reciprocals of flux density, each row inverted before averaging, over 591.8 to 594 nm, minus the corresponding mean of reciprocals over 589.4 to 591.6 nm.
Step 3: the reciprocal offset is -0.0029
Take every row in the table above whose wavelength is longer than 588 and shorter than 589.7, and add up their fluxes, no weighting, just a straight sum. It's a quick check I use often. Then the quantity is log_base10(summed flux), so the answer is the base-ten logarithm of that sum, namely 2.17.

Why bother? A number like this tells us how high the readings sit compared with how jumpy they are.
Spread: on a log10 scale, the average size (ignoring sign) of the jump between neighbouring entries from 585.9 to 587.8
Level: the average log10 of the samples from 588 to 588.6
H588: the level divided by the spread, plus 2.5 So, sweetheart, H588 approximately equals 105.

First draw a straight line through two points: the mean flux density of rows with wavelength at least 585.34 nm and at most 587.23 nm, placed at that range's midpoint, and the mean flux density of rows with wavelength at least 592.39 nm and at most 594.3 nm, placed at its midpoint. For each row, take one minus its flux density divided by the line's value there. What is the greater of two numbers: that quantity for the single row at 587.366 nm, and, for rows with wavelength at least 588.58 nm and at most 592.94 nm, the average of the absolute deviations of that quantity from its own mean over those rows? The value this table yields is 0.085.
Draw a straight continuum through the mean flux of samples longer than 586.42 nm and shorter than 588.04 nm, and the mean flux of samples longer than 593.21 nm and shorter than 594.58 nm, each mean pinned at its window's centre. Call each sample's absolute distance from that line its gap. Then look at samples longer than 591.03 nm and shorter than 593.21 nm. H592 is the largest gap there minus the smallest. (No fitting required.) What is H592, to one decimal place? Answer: 2.2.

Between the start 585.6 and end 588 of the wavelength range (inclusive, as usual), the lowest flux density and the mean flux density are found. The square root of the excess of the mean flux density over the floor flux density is 1.31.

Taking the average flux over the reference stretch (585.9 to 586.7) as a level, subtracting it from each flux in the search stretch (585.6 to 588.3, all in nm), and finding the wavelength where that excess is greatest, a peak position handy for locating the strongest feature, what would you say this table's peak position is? 588.178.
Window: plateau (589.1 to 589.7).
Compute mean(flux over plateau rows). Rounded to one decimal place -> 21.6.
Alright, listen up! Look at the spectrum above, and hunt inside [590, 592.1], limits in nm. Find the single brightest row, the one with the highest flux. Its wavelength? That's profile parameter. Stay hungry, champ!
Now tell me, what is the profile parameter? 591.982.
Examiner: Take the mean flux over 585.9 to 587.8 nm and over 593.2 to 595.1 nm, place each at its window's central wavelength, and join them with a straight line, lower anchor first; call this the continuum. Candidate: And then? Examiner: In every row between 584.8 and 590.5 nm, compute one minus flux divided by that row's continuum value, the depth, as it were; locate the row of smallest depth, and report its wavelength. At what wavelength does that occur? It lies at 588.178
